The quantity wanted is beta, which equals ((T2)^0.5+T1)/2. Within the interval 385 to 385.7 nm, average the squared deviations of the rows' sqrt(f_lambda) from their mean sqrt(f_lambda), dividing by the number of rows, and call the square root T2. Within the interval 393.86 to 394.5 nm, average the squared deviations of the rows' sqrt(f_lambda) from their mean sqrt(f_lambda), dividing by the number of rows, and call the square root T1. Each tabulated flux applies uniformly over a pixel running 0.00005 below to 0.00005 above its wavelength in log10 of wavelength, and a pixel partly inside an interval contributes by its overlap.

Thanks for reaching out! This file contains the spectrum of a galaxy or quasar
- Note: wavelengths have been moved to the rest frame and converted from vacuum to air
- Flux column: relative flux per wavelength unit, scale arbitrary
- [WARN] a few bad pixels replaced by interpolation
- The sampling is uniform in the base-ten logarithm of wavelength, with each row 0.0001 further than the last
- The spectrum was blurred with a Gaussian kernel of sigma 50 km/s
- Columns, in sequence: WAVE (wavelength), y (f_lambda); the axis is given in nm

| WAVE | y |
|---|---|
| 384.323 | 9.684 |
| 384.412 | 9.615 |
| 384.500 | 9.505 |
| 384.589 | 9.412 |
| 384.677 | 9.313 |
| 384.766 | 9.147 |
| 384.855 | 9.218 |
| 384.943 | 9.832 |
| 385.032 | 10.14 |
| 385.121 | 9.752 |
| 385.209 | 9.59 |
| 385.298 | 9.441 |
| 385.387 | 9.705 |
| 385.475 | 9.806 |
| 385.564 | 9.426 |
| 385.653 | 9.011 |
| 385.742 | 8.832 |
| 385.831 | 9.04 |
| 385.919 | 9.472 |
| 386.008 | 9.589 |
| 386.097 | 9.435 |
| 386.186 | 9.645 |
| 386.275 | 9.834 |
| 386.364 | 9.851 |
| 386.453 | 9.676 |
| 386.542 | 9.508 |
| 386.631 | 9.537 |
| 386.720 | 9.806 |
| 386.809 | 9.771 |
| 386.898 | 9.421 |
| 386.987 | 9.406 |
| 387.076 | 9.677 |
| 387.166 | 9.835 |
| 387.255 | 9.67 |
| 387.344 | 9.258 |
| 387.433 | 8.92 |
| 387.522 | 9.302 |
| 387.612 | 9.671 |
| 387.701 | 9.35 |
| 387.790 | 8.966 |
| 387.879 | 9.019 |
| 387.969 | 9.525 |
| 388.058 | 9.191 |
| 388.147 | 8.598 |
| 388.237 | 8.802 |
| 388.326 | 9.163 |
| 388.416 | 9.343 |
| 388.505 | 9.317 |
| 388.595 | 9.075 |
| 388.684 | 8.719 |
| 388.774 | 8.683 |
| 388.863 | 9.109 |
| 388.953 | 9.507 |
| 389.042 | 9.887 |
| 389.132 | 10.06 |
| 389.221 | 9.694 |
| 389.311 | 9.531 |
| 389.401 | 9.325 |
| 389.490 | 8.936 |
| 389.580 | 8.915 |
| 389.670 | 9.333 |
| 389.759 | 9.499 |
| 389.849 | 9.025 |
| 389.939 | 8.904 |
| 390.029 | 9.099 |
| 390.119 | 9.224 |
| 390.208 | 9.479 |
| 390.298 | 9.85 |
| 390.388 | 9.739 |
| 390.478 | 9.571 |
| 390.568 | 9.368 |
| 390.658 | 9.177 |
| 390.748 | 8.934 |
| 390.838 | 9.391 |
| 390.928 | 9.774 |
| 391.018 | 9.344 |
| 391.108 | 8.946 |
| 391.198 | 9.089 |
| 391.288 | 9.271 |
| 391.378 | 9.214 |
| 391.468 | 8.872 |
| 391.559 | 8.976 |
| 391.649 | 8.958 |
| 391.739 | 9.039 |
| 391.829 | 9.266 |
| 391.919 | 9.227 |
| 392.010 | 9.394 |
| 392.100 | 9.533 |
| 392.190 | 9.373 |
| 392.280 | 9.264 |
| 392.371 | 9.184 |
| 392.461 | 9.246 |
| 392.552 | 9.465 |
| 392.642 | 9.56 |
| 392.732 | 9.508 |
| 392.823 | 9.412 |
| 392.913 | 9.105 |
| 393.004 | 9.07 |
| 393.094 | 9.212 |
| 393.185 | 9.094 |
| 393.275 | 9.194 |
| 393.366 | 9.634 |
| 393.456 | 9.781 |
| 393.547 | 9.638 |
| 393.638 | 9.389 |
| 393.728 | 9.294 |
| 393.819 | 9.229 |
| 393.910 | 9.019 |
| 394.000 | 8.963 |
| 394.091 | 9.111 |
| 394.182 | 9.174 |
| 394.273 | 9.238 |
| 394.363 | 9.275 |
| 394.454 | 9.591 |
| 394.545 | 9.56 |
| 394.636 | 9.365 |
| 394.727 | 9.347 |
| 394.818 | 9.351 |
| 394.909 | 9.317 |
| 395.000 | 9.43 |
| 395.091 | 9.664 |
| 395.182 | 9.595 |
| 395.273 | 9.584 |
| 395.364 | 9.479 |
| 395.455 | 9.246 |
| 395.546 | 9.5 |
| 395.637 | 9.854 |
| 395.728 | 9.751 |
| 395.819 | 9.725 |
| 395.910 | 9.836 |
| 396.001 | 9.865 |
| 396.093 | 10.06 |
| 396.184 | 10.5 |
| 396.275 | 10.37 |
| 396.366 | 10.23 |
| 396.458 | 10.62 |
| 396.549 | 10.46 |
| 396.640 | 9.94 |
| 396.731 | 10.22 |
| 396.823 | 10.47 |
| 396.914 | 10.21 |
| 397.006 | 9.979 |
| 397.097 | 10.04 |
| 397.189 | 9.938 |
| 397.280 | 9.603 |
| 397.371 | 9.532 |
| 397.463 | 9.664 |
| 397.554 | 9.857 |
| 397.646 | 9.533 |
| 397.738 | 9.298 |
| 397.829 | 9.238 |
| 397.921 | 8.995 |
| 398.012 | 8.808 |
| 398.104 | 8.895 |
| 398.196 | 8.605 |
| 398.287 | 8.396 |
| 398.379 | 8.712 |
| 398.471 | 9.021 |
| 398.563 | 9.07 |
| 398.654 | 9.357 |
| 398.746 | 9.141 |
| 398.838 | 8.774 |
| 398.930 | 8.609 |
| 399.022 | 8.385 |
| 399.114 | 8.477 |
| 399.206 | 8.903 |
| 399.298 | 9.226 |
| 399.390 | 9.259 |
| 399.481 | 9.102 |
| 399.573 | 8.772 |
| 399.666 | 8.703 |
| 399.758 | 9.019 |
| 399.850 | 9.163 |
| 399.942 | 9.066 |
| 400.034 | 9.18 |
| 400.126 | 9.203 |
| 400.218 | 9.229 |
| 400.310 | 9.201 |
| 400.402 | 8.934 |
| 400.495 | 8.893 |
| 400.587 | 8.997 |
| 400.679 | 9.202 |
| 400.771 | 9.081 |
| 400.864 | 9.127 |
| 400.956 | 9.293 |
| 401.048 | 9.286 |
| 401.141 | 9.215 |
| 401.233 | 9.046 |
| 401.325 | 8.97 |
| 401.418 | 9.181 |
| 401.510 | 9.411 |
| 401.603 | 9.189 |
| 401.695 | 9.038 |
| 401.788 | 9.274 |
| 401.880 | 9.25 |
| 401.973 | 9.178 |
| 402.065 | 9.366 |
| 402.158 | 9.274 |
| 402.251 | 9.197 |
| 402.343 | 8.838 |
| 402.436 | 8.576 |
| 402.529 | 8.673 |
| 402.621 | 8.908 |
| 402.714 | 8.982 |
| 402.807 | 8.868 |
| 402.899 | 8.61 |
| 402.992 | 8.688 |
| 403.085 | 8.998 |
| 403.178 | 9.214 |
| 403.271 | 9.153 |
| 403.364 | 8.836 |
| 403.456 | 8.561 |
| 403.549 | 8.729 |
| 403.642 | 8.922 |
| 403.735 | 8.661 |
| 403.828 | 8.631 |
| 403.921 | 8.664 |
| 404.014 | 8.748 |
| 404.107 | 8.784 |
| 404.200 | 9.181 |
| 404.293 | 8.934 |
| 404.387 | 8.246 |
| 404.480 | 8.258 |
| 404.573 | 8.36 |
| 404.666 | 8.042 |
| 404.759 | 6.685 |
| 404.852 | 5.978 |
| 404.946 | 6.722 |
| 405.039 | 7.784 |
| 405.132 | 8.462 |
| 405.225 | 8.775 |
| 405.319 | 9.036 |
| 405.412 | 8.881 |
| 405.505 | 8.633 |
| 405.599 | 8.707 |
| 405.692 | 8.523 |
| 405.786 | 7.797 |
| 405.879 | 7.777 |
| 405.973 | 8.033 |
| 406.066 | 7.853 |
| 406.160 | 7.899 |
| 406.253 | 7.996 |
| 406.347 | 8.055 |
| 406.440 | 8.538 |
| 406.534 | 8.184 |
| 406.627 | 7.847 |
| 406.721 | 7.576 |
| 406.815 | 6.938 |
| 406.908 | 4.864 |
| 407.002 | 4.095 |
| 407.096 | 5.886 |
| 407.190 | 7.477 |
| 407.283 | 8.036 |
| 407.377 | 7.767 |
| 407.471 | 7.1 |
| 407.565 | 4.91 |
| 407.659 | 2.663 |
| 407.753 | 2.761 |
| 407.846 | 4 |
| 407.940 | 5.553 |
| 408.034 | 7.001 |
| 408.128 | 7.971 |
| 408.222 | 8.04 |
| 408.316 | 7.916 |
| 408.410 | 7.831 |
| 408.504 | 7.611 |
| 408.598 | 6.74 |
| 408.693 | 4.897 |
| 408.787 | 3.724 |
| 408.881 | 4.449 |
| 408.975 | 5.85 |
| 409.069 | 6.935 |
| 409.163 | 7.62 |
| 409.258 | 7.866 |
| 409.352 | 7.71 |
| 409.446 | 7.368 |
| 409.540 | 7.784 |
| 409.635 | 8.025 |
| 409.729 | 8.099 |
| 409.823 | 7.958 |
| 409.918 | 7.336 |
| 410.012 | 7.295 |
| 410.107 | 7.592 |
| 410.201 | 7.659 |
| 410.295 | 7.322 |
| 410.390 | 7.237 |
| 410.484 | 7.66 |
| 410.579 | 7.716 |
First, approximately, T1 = 0.031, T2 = 0.050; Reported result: 0.128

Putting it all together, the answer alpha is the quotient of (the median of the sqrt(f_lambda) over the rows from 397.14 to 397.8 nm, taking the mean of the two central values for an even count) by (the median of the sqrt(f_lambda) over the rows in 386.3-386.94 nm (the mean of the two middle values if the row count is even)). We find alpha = 1.00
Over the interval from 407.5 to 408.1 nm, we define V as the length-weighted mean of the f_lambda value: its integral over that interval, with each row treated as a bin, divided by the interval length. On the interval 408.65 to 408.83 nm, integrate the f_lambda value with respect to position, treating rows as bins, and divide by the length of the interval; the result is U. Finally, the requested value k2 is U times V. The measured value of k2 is 20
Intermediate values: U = 4.3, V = 4.7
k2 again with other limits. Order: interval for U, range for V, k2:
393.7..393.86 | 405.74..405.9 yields 72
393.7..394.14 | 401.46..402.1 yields 84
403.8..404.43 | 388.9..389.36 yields 85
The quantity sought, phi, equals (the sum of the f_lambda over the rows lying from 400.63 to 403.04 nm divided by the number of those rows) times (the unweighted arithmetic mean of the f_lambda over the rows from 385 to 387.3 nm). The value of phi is 87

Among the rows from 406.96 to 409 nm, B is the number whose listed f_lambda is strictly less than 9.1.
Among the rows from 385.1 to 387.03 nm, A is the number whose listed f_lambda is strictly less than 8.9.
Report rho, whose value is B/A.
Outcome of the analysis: 22.0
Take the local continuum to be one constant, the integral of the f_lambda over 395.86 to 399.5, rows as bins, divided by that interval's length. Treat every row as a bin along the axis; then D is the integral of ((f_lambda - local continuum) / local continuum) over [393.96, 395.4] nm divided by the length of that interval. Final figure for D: -0.011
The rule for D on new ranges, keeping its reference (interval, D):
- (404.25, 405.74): -0.143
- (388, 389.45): -0.024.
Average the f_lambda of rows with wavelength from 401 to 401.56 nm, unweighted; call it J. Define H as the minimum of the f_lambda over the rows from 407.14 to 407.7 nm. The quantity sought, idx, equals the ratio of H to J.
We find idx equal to 0.29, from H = 2.663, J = 9.2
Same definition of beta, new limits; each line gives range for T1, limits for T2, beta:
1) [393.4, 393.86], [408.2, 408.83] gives 0.304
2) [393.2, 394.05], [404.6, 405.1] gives 0.212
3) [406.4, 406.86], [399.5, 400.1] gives 0.137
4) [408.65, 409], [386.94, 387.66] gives 0.196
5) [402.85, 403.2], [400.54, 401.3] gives 0.086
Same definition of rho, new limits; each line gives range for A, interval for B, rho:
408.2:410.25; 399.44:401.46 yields 0.5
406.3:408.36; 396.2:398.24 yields 0.2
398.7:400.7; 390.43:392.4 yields 1.0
